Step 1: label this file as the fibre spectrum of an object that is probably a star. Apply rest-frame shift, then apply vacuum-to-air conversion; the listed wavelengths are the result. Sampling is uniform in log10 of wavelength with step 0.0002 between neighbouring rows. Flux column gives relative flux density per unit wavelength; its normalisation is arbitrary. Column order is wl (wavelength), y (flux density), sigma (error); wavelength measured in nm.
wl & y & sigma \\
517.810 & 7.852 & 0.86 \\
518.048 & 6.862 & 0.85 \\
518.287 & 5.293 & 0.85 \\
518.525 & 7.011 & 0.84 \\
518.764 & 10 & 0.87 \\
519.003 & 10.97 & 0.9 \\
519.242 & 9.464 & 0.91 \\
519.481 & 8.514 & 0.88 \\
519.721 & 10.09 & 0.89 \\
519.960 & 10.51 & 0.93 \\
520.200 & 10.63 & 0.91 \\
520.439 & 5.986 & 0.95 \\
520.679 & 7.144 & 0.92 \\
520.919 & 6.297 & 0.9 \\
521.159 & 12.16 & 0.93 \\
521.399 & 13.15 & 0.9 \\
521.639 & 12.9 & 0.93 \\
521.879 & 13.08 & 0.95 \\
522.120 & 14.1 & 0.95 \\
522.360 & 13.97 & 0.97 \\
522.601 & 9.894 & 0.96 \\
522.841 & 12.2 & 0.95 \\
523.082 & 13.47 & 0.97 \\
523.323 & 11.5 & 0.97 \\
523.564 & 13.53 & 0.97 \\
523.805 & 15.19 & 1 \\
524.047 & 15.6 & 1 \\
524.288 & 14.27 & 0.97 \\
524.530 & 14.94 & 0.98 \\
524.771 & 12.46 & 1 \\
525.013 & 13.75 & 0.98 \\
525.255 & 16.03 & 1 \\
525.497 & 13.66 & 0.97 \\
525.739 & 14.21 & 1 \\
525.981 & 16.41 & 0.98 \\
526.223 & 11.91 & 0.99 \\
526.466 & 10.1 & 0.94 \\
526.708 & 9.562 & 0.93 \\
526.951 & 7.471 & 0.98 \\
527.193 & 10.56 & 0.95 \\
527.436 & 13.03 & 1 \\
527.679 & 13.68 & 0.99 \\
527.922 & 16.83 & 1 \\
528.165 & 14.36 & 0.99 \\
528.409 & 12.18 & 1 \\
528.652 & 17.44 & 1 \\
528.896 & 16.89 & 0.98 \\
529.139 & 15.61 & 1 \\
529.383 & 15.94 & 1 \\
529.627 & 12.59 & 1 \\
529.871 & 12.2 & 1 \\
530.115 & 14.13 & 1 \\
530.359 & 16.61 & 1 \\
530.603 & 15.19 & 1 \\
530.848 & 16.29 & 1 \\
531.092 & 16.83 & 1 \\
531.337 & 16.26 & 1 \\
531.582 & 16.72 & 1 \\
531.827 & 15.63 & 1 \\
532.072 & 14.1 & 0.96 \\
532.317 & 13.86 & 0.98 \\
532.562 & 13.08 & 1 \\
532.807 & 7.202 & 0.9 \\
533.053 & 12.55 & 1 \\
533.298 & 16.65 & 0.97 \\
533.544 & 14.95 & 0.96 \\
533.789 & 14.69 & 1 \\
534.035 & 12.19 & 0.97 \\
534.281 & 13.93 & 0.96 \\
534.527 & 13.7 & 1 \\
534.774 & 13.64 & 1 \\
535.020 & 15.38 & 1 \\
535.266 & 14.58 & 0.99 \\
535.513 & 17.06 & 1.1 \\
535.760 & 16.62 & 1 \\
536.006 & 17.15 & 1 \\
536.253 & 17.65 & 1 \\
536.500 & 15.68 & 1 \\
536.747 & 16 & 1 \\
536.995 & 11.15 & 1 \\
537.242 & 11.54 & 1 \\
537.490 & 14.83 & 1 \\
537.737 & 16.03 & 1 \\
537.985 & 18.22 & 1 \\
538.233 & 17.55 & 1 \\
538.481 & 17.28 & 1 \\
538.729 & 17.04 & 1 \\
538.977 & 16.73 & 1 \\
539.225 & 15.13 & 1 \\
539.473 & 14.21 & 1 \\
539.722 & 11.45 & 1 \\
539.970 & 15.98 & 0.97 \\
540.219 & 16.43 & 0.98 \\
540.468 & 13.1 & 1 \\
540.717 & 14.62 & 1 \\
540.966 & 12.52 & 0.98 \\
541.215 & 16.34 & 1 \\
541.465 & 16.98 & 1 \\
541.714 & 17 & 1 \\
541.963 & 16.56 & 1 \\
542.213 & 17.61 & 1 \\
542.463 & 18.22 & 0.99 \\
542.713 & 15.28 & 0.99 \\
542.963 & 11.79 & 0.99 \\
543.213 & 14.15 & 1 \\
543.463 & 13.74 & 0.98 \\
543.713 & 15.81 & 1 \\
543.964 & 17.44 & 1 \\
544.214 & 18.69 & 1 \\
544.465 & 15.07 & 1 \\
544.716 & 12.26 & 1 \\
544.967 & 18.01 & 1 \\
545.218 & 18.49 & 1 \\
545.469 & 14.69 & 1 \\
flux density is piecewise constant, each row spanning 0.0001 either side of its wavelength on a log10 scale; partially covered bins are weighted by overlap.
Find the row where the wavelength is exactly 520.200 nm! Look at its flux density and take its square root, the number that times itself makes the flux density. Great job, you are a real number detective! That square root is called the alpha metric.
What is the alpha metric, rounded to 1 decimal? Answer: 3.3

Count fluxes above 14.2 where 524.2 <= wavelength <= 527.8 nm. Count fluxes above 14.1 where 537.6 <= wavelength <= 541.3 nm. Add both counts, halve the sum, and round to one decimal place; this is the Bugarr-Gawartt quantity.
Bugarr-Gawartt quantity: 8.5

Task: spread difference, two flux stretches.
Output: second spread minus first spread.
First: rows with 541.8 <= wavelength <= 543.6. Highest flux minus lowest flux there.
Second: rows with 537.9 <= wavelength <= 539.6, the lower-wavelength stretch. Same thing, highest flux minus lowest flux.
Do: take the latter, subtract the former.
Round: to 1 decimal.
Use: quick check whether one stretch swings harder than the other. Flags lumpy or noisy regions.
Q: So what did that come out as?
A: -2.4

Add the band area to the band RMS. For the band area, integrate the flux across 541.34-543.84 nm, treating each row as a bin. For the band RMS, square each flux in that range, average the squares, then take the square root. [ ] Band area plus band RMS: 55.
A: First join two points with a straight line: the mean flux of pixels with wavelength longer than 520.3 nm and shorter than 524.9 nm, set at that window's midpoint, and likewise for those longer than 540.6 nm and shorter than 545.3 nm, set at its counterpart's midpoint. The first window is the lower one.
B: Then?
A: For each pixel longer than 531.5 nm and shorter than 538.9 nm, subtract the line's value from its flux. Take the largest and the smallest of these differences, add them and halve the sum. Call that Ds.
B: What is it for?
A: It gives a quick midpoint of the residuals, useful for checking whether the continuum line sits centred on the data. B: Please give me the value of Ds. -1.8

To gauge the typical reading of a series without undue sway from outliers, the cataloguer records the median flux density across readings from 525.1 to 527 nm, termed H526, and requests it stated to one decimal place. 12.8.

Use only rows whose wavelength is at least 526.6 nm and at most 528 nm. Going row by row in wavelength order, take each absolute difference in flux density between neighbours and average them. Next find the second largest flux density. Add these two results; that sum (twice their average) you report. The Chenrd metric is 16.0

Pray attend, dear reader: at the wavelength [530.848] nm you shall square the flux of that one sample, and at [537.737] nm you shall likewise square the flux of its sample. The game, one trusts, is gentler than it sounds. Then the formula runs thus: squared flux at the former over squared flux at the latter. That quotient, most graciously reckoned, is 1.03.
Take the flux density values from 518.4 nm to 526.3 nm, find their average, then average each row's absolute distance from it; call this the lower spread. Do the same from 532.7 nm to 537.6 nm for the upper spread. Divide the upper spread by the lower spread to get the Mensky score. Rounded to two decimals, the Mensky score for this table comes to 0.83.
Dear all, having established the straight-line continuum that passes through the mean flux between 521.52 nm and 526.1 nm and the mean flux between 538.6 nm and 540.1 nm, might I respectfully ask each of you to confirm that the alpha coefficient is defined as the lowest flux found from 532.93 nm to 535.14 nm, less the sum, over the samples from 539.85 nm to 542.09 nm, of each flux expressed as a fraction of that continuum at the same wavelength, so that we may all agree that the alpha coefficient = 3.0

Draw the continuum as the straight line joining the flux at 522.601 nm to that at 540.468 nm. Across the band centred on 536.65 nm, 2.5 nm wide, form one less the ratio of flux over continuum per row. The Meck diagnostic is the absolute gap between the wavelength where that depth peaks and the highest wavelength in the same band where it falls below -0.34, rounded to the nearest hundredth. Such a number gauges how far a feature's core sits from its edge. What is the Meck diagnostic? 0.74 nm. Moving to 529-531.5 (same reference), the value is 1.47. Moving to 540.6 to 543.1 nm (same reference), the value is 0.50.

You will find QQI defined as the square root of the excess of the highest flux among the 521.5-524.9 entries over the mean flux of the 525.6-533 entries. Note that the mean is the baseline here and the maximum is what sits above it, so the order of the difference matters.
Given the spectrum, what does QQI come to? 1.31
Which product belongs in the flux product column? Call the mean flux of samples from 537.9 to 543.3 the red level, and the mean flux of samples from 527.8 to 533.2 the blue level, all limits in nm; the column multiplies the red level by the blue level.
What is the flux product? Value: 229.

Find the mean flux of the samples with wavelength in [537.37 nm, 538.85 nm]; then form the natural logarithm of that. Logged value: 2.82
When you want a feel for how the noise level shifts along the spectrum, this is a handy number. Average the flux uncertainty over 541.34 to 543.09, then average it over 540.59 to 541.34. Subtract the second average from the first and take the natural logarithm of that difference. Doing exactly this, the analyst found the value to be -6.0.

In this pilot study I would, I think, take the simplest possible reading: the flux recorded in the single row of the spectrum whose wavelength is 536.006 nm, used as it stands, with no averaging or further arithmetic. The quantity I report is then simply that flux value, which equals 17.15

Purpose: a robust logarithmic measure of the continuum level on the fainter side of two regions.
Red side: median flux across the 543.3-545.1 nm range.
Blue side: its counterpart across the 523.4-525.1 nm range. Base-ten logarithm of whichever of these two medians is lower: 1.15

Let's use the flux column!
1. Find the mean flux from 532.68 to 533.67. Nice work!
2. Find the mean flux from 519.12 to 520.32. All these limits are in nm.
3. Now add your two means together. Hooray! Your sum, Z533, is 22.7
